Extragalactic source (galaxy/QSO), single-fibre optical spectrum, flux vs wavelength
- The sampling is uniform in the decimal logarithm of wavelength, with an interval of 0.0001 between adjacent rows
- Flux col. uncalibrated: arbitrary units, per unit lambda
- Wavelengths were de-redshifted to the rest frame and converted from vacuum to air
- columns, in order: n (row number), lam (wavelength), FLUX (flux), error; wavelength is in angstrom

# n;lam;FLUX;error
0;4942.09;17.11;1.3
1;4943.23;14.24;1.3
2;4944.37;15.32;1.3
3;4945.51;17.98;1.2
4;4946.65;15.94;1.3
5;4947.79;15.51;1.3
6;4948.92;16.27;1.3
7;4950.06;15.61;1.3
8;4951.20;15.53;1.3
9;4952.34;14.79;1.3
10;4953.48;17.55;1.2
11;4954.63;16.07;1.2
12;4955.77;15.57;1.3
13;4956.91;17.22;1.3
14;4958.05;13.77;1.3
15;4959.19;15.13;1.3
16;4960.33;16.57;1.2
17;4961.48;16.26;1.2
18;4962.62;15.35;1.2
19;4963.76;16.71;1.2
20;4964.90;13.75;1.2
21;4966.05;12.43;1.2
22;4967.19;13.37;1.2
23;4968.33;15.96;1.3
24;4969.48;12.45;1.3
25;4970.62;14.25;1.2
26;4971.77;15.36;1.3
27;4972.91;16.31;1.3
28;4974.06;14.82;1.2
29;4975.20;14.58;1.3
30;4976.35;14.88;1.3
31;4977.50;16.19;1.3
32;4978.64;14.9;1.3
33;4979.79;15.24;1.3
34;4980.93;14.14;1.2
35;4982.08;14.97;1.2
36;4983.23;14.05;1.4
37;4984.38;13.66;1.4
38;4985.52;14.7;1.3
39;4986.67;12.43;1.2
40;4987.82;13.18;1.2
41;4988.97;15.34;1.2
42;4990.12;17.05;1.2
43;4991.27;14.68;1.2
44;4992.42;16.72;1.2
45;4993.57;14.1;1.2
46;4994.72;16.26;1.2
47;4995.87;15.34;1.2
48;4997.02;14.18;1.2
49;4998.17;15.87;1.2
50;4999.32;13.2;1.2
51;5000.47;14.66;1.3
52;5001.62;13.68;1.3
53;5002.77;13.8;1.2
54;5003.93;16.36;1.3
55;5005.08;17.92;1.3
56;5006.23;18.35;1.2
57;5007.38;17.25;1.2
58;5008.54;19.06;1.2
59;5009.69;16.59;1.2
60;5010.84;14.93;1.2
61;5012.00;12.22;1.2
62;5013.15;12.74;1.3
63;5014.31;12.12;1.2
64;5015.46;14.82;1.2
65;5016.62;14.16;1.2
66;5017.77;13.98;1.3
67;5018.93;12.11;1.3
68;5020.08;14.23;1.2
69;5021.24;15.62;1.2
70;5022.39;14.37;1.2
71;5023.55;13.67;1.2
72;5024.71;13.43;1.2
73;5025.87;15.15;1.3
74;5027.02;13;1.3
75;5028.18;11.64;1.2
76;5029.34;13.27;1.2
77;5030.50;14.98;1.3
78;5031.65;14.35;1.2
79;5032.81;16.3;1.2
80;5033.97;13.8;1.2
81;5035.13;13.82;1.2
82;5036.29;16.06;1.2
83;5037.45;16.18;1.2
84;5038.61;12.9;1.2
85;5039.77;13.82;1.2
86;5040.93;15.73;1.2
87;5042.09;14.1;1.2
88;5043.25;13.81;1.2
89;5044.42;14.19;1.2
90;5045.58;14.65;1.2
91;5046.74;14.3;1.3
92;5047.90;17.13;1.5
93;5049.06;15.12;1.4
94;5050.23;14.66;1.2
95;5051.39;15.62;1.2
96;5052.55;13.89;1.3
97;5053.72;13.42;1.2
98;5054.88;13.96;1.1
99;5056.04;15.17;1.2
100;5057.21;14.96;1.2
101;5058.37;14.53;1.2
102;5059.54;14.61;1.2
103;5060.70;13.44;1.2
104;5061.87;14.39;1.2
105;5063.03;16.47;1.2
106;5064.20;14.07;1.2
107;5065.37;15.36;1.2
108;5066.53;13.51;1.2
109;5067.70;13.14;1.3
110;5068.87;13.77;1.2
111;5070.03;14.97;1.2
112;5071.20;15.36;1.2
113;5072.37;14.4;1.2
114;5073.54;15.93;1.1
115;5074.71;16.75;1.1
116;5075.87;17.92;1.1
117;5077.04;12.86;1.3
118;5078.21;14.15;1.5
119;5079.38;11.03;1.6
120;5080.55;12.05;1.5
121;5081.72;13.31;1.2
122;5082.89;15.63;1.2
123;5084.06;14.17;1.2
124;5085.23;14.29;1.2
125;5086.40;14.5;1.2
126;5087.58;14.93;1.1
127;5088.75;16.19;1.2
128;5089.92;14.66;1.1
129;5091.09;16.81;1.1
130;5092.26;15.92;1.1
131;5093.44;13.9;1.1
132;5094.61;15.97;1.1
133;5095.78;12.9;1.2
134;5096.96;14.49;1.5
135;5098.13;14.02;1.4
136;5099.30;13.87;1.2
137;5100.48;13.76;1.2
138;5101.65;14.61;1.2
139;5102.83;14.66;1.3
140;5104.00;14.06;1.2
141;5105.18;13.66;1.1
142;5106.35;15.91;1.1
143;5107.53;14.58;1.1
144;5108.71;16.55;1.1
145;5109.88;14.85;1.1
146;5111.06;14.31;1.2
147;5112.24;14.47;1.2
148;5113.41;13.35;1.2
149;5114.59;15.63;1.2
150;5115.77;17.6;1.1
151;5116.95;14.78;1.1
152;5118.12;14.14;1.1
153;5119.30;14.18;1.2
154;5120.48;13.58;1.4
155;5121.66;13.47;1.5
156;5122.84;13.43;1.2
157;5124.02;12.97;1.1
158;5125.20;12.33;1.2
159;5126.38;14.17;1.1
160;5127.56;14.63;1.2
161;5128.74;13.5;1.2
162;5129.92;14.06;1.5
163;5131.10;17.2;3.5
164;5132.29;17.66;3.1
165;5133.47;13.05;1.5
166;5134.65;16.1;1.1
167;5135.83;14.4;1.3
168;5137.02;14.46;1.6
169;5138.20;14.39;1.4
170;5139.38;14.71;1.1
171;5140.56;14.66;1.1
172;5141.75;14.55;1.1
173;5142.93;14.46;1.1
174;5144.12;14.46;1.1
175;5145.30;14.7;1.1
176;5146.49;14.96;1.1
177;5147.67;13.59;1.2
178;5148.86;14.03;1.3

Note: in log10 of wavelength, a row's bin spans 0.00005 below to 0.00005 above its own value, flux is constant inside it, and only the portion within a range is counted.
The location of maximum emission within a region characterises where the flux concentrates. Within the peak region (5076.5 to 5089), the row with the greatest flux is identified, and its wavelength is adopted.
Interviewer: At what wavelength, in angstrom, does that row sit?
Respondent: 5088.75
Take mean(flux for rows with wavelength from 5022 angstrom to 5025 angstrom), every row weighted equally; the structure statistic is 13.8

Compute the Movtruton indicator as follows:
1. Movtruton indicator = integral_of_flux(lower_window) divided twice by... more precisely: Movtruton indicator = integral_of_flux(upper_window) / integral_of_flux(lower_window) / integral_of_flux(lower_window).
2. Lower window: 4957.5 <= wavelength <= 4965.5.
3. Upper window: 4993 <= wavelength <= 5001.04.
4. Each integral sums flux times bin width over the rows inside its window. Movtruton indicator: 0.0079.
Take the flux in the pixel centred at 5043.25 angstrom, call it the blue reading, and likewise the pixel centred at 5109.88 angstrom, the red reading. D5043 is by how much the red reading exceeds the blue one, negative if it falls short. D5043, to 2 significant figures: 1.0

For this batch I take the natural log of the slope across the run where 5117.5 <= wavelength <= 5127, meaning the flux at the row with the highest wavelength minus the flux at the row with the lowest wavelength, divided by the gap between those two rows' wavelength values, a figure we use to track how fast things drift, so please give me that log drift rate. -5.6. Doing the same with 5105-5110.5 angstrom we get -1.4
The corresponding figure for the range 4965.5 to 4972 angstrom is -0.7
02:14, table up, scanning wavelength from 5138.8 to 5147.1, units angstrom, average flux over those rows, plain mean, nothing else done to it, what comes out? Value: 14.6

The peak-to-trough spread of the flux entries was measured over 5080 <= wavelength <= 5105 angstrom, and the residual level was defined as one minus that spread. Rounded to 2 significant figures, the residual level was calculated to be -3.8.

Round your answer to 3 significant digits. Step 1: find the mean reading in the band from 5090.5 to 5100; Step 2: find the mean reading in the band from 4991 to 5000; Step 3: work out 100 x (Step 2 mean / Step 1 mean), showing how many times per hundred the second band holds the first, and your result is 102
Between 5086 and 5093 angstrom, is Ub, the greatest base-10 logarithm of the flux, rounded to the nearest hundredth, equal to 1.23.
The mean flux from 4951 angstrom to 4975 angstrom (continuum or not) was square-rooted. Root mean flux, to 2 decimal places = 3.90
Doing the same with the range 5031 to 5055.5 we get 3.83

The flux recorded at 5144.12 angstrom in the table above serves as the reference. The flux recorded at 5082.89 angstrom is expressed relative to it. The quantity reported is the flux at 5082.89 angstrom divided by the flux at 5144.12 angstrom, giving 1.08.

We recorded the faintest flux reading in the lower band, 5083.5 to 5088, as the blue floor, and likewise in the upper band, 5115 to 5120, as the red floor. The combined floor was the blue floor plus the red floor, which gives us 28.3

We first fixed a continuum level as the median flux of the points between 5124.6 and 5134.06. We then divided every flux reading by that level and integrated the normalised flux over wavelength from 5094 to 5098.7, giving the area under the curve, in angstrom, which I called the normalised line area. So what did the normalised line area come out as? 4.8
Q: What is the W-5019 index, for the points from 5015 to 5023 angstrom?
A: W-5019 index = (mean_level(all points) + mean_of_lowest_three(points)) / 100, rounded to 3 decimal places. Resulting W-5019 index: 0.276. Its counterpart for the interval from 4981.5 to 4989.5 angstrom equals 0.271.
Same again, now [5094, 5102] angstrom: 0.277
